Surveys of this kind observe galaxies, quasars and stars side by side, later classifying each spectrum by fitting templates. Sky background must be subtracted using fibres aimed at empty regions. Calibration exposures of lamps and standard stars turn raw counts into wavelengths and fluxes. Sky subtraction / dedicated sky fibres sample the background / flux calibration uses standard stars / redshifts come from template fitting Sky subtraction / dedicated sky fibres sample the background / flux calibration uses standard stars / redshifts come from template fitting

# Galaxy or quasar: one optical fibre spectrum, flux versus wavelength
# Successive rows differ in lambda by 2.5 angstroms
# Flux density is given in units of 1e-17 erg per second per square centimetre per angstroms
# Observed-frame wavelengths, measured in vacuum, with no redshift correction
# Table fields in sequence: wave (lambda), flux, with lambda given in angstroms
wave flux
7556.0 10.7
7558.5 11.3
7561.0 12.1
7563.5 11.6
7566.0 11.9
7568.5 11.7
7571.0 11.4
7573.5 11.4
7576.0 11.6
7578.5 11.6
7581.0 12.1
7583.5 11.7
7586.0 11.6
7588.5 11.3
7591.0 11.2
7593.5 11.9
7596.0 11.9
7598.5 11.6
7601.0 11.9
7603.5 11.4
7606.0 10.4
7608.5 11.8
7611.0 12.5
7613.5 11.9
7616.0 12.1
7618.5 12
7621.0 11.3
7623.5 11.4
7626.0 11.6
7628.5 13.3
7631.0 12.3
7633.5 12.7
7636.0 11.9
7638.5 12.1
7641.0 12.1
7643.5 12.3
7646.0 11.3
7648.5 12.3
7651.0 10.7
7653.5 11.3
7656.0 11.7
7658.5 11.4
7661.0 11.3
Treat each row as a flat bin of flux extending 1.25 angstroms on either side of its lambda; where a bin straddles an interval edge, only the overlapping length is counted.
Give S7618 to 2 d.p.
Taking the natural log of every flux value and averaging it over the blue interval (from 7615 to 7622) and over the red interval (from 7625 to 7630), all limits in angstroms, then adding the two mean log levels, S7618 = 4.99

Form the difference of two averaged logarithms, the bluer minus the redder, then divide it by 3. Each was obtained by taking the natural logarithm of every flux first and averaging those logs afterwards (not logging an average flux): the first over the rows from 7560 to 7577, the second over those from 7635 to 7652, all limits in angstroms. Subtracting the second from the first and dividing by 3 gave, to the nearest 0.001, -0.004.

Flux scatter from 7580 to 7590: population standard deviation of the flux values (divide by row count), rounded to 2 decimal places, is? 0.29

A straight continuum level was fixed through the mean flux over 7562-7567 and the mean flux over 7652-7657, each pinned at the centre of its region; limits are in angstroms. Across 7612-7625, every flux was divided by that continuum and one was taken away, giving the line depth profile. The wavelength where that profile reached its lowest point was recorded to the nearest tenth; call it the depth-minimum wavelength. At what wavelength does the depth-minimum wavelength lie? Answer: 7621.0 angstroms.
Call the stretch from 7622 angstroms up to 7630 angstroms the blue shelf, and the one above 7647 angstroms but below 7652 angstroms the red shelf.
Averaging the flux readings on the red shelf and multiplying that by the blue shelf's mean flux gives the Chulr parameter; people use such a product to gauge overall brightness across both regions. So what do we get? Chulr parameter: 139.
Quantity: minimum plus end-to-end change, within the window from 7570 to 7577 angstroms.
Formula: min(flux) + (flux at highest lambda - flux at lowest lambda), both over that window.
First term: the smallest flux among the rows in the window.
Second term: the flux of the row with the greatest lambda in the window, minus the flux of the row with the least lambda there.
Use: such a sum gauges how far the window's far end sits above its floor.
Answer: 11.6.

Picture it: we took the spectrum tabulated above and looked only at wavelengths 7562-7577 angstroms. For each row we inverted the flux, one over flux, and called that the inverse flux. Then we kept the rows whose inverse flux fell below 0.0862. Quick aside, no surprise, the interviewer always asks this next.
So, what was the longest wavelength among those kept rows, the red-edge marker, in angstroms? 7568.5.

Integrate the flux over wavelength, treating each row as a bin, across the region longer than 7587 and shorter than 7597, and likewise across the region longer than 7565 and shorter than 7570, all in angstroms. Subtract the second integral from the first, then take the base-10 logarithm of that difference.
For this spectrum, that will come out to 1.75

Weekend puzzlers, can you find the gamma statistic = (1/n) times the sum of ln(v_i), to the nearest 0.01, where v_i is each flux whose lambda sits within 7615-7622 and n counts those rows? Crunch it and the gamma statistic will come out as 2.47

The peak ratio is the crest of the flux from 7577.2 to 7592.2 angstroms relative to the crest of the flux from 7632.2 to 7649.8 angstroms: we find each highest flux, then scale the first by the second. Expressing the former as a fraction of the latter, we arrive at 0.95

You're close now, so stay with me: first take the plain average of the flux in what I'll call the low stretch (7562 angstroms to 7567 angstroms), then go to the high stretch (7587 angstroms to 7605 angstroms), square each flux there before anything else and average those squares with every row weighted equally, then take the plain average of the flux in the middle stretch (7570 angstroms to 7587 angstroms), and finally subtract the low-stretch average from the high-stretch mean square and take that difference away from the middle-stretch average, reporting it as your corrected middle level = -111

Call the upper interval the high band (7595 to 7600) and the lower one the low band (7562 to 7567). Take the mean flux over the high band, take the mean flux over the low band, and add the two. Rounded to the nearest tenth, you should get 23.5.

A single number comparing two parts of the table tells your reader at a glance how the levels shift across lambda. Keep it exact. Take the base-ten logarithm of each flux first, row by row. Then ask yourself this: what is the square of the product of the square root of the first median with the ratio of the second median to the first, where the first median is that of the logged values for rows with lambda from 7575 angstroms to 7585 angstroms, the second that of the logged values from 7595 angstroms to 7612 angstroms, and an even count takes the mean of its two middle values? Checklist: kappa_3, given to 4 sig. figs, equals 1.077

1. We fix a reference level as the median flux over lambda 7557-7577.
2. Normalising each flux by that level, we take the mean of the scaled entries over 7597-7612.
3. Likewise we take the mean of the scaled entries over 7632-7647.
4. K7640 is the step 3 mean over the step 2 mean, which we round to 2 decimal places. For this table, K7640 1.04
